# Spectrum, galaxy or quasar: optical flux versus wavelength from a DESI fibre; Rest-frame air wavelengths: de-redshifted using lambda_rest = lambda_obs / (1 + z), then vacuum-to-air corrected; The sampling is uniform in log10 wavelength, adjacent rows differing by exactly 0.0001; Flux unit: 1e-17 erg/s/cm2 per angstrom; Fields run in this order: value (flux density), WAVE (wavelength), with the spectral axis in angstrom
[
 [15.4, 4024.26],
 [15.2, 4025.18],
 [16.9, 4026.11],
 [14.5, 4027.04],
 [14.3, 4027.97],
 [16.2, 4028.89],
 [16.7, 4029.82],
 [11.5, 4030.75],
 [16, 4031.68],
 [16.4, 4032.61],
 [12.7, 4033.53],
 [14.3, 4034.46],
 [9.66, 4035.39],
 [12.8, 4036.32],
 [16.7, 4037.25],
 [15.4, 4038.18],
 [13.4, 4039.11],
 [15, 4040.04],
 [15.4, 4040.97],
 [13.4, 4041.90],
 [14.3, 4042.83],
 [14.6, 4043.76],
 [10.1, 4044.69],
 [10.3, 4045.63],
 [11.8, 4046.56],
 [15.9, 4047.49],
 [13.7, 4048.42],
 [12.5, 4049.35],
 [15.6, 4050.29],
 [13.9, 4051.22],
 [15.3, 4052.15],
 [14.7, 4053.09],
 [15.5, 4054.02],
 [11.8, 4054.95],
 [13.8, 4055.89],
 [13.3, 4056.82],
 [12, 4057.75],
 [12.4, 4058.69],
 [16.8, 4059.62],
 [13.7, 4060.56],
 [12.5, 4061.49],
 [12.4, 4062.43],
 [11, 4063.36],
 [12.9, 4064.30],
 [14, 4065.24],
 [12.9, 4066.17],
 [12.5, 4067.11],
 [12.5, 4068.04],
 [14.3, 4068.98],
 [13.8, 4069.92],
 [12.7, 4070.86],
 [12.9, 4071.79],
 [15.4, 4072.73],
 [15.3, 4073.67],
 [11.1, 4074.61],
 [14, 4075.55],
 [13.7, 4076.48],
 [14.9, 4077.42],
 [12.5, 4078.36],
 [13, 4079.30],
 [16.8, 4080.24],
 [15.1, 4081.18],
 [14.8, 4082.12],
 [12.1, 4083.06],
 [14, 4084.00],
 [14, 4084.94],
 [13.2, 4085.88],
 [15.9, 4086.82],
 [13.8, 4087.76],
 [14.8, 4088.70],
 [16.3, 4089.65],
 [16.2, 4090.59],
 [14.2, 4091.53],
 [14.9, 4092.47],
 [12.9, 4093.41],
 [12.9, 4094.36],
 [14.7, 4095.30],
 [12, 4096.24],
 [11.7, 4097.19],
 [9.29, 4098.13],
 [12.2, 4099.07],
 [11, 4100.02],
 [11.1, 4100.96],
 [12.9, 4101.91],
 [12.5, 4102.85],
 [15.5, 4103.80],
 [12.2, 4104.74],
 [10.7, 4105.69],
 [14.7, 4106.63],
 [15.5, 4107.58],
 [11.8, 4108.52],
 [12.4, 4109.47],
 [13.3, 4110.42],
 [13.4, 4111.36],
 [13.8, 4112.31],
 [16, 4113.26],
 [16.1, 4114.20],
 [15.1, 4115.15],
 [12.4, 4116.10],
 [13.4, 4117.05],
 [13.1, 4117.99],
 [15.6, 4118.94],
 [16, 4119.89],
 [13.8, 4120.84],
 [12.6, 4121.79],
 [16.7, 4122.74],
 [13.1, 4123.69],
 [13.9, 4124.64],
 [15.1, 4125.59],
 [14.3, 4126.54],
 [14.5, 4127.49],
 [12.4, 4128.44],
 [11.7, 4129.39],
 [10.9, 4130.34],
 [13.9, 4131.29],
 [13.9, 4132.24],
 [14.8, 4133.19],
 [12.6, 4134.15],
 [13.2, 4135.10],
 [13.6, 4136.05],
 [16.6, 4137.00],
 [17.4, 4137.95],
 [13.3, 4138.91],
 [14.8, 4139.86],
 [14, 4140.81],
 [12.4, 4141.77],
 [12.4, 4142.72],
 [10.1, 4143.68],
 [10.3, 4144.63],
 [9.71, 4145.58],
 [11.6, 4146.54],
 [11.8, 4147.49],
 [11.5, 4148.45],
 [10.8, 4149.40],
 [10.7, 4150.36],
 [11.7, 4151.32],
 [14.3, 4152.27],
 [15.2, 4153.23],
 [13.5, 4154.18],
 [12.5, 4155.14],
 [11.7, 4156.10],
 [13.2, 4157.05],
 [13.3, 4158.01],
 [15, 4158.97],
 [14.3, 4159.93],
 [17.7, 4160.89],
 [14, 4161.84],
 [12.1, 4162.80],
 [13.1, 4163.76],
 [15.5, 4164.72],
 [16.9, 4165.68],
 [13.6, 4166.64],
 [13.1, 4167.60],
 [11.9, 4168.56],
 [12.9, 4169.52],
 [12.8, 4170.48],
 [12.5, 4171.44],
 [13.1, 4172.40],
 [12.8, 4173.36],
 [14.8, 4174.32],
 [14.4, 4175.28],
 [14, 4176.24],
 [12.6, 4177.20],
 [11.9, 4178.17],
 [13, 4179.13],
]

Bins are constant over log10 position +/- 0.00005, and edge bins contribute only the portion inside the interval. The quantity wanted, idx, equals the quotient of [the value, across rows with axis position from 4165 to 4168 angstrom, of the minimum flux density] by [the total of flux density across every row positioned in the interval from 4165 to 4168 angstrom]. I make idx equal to 0.300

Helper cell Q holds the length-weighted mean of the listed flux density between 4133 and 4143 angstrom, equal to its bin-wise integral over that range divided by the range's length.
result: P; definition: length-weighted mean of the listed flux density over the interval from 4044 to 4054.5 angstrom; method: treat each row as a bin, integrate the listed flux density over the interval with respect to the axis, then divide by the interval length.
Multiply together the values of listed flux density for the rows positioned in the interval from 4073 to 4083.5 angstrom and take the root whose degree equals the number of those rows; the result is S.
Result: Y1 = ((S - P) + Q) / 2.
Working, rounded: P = 13.6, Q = 14.1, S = 13.8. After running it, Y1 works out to 7.2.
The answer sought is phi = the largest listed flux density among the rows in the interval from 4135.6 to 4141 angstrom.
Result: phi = 17.4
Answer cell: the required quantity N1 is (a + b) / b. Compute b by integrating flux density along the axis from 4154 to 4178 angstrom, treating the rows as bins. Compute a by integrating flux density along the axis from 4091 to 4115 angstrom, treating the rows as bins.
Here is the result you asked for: 1.96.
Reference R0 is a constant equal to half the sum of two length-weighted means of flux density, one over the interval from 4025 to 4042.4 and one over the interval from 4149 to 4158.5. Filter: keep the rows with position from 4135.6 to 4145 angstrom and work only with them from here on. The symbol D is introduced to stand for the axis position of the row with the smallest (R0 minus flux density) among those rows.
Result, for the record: 4137.95 angstrom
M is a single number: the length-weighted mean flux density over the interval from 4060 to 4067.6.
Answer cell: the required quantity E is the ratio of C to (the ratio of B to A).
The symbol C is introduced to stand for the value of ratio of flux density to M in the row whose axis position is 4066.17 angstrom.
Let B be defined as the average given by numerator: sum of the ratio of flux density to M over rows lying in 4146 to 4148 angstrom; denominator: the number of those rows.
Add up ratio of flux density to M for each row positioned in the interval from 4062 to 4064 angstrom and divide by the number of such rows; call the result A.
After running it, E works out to 1.01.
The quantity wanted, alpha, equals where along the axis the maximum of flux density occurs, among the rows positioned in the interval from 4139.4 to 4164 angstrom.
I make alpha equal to 4160.89 angstrom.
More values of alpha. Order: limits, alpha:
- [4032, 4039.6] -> 4037.25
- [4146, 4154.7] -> 4153.23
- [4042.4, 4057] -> 4047.49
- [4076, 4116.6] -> 4080.24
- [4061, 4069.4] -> 4068.98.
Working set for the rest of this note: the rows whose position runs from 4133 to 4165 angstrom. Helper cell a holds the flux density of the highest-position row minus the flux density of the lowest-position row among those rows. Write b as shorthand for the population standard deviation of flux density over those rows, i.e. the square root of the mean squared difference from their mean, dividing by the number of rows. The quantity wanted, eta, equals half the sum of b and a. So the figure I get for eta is 1.3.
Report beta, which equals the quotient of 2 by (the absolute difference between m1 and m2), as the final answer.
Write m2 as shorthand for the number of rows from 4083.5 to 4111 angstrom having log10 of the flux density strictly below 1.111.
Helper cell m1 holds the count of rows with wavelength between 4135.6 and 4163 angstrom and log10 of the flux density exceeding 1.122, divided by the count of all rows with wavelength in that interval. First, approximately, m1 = 0.48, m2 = 14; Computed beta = 0.148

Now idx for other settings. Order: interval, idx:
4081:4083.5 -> 0.288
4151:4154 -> 0.284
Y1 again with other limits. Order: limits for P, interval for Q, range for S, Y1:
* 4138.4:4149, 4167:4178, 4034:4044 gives 7.6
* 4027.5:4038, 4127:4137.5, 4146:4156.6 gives 5.7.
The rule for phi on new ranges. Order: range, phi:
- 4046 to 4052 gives 15.9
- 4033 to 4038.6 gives 16.7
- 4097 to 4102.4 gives 12.9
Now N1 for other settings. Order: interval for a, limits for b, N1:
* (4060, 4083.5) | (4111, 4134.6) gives 1.96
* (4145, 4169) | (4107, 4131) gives 1.95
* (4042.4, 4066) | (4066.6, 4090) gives 1.97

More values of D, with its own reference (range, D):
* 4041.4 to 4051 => 4047.49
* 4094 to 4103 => 4095.30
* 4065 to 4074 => 4072.73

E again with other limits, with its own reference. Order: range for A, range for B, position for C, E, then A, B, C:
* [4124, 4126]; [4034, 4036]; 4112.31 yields 1.31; 1.13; 0.94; 1.08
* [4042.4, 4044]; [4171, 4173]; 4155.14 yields 1.10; 1.13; 1.00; 0.98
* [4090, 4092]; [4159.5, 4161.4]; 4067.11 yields 0.93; 1.19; 1.25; 0.98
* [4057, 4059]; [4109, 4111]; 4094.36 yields 0.96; 0.95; 1.01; 1.01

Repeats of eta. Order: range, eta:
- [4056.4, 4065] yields 0.6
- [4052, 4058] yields -1.0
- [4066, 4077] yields 1.0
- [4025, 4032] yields 1.2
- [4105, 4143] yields 1.6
